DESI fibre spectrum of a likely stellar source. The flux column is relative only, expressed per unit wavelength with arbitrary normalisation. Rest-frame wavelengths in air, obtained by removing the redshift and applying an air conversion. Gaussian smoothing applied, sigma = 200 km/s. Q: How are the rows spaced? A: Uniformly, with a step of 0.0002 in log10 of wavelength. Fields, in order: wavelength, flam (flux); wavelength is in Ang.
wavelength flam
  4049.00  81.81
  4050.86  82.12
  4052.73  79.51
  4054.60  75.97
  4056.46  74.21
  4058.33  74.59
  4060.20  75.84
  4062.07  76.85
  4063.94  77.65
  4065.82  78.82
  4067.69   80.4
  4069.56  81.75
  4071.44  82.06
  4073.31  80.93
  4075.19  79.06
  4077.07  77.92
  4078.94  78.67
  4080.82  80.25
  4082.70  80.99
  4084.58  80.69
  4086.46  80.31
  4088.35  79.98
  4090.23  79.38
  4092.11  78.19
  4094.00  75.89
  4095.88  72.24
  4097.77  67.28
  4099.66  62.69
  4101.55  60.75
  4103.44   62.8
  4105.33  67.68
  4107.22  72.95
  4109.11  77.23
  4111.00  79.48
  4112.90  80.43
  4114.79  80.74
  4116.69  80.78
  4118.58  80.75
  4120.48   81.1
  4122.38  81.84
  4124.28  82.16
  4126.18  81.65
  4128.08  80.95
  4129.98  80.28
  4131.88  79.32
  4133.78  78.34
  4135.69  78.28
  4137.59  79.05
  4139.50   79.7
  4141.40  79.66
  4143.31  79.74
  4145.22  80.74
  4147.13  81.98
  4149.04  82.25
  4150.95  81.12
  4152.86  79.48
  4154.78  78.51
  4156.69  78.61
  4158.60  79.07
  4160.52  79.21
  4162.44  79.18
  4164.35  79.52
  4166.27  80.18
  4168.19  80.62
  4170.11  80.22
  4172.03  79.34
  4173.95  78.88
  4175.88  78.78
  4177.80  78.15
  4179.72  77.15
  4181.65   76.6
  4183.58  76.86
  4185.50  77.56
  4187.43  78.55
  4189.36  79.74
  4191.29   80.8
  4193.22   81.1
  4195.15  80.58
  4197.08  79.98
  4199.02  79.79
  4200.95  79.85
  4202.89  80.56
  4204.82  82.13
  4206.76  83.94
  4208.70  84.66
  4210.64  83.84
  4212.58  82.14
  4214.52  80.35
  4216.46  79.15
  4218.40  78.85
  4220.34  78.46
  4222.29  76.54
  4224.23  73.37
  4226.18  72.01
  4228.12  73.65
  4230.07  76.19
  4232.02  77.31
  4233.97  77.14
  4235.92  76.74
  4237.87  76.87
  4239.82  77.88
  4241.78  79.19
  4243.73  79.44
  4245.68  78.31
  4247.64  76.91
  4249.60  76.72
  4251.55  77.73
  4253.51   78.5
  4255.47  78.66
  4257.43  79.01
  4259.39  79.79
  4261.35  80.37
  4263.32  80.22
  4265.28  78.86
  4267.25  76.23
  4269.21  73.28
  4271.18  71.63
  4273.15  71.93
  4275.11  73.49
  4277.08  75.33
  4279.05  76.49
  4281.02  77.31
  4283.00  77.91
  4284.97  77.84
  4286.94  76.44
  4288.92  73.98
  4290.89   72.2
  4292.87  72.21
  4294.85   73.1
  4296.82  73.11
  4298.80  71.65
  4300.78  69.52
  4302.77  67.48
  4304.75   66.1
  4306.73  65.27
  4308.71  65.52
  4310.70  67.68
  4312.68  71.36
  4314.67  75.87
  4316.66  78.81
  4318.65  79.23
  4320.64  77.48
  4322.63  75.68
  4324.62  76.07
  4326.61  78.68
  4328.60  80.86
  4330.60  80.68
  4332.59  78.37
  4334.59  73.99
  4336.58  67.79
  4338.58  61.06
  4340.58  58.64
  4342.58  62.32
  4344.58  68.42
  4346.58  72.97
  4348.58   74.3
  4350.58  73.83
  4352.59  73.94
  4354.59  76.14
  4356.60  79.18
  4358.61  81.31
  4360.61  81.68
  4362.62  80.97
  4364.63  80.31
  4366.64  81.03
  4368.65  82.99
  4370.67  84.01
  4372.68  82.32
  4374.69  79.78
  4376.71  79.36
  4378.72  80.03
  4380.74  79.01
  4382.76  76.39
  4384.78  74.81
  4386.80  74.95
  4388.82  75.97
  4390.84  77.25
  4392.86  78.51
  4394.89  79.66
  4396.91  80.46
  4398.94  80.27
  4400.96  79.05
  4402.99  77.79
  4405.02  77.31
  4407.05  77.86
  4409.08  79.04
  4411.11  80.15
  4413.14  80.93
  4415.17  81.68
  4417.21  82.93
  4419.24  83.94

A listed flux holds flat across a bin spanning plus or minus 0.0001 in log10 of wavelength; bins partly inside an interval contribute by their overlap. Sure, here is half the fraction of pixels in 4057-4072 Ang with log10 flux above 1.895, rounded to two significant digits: 0.25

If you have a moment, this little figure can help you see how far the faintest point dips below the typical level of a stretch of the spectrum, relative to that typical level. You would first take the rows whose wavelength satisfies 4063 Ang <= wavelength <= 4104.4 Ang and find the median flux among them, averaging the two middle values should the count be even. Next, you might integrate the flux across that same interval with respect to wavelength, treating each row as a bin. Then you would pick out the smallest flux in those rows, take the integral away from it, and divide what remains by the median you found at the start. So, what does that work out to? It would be -39.2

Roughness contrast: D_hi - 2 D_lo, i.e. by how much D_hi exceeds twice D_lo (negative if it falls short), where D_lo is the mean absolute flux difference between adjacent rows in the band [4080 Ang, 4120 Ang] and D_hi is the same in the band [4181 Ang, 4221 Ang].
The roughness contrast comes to -3.3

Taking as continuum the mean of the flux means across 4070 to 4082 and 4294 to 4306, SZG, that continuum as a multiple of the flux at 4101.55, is 1.23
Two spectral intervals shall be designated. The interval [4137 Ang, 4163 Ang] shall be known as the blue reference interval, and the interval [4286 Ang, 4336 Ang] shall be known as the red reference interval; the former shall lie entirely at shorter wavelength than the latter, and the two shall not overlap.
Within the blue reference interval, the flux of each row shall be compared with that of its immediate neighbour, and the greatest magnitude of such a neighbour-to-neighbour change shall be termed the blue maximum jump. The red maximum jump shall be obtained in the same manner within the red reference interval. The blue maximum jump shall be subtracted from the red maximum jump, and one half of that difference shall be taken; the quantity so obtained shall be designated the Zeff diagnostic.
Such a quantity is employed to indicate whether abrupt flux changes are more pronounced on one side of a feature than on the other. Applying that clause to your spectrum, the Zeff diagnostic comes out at 1.4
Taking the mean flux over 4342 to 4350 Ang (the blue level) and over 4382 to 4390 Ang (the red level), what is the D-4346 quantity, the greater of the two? 75.5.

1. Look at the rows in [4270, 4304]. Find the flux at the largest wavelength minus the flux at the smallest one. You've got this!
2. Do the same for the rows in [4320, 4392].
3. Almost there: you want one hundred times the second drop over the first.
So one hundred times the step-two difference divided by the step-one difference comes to 6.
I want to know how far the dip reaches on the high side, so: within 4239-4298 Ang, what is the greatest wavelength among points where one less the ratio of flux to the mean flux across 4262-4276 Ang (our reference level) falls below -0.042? 4265.28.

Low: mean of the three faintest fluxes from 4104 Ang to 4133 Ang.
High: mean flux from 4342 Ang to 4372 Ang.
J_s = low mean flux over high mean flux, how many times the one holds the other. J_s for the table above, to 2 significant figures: 0.94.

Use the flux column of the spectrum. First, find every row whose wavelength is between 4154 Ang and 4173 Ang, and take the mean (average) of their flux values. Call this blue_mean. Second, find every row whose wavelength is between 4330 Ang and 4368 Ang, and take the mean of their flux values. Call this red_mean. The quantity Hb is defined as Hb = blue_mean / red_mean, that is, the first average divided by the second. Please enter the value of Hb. 1.07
